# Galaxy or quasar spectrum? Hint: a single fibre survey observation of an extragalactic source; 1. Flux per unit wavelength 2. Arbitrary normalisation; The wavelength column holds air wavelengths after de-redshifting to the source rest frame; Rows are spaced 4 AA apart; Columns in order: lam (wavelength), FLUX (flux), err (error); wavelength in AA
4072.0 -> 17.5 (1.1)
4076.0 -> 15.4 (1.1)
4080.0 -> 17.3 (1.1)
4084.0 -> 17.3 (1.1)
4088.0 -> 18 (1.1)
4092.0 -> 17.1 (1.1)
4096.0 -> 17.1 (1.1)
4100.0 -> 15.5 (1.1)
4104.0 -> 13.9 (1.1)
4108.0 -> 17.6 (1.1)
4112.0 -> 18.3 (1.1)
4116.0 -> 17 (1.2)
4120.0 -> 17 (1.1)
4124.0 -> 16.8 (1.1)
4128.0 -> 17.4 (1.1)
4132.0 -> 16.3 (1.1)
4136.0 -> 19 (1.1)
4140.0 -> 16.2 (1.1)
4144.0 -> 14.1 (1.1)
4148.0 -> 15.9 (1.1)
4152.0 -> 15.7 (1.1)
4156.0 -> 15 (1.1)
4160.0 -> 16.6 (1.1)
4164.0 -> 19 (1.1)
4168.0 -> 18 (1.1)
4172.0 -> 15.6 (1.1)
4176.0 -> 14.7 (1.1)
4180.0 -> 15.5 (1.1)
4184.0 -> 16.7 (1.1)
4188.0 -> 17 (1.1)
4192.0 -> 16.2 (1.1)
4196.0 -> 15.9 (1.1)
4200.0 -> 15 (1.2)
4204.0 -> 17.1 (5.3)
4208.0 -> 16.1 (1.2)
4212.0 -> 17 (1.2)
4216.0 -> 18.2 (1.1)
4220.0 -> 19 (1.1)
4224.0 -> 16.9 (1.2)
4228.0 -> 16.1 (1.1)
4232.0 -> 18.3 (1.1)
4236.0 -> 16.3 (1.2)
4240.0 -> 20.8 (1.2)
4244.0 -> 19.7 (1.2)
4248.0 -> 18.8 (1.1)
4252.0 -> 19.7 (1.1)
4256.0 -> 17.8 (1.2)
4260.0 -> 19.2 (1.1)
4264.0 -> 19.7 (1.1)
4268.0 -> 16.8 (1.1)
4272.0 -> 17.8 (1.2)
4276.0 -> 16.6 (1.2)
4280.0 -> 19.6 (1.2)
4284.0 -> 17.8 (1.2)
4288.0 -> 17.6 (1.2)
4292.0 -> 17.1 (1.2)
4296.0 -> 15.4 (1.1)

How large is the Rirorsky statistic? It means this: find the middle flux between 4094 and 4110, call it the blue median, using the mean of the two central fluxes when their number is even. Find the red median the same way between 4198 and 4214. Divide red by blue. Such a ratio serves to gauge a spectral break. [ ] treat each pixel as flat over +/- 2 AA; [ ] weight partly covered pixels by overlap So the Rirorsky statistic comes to 1.02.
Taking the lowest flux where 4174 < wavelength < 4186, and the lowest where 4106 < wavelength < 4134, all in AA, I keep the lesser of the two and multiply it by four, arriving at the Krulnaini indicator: 59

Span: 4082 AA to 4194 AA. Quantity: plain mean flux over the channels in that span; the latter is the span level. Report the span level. 16.59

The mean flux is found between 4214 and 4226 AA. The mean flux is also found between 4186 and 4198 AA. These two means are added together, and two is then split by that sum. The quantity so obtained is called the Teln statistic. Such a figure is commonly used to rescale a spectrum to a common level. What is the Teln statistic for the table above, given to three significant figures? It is 0.0581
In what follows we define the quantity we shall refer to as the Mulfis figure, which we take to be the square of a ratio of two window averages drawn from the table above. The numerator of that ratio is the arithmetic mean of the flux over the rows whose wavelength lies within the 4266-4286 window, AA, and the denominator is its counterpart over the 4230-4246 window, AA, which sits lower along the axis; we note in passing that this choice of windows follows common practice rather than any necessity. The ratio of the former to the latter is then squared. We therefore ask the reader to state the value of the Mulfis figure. 0.89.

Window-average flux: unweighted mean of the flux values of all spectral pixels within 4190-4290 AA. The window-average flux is 17.8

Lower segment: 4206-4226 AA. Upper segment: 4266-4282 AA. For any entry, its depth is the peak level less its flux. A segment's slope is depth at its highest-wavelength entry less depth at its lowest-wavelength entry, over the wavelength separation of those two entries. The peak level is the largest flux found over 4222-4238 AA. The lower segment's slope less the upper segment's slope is 0.2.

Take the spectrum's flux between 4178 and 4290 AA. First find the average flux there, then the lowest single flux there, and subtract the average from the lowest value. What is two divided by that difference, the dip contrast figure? -0.77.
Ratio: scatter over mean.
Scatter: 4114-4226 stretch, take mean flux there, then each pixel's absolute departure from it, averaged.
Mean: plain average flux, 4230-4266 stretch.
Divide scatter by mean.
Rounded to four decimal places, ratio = 0.0515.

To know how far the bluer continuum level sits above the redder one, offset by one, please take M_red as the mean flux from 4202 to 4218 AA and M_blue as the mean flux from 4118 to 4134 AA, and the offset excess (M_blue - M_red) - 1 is -1.2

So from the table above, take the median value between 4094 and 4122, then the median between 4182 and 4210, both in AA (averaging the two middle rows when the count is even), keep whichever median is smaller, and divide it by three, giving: 5.40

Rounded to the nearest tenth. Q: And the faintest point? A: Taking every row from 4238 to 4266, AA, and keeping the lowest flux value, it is 17.8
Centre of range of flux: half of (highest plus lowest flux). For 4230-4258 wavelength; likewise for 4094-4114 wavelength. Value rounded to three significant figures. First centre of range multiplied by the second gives 299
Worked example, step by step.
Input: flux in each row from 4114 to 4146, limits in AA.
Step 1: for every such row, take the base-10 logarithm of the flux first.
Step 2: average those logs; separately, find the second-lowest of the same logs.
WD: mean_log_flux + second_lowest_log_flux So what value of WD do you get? 2.43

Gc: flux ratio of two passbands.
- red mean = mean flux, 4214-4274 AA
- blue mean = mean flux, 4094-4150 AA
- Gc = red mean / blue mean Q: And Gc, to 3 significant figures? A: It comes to 1.11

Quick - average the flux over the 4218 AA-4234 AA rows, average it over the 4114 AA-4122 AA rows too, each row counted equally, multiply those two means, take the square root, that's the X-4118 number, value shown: 17.3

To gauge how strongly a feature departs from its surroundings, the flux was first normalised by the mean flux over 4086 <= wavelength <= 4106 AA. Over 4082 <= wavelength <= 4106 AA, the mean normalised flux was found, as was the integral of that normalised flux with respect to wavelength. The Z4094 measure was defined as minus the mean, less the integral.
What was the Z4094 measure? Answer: -25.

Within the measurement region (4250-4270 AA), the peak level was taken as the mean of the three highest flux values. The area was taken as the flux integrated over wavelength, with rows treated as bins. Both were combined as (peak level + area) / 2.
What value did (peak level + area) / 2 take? 196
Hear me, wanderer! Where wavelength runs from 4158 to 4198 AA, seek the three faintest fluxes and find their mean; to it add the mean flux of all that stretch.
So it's 31.8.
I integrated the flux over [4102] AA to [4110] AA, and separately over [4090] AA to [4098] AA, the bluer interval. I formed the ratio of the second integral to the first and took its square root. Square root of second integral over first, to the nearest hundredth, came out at 1.04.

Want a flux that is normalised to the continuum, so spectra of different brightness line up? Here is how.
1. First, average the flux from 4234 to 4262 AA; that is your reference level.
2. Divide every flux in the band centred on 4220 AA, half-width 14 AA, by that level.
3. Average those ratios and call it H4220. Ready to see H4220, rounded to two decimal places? 0.92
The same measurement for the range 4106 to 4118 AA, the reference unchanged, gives 0.93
